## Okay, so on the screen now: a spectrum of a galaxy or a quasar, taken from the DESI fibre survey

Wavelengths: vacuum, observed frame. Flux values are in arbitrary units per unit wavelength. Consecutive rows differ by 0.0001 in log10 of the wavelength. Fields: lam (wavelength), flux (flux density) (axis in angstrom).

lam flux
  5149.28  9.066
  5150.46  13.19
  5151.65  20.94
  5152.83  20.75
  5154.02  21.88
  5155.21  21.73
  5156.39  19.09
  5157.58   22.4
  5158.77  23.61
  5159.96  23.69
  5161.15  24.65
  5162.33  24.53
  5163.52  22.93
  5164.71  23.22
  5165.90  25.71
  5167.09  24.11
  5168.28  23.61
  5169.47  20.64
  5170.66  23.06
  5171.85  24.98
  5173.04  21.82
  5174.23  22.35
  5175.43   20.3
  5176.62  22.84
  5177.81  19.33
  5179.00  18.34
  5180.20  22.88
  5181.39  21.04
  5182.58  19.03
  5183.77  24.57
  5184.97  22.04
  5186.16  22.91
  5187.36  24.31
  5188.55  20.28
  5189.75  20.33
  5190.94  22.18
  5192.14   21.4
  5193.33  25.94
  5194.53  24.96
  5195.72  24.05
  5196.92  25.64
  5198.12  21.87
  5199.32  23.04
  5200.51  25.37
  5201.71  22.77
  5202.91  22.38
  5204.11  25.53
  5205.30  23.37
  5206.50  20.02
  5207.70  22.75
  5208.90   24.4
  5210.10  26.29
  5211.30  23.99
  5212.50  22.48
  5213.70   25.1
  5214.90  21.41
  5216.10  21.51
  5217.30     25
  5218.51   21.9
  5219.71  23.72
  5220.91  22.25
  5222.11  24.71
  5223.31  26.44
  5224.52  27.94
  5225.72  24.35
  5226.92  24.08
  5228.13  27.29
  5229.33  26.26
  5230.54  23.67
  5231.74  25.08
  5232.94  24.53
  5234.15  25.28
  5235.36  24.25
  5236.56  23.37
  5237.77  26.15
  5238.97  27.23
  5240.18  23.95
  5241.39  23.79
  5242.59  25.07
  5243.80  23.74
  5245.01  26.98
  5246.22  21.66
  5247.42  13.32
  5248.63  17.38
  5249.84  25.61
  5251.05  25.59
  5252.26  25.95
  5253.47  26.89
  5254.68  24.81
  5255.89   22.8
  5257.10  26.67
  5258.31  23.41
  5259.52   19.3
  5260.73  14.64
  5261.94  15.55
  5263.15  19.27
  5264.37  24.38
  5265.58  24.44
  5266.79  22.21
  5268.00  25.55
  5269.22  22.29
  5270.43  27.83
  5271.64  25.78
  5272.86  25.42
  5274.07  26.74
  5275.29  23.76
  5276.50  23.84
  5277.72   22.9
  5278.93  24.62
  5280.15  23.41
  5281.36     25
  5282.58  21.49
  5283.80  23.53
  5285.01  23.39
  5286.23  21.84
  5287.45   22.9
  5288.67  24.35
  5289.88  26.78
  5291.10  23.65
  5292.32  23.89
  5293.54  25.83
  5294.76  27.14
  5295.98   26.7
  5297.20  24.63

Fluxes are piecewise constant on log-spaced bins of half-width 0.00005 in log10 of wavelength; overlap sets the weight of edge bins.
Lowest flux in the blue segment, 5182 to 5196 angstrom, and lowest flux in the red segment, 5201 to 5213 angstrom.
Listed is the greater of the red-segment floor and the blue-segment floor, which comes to 20.0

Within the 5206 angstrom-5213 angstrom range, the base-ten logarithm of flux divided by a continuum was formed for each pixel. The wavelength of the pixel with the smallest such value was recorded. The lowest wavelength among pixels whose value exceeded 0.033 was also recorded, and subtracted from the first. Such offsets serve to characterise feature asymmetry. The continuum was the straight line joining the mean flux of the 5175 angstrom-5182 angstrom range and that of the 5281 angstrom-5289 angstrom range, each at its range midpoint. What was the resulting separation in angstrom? -2.4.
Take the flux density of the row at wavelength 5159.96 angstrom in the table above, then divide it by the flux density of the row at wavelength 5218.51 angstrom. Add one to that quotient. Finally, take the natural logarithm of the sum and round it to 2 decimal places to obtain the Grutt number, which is 0.73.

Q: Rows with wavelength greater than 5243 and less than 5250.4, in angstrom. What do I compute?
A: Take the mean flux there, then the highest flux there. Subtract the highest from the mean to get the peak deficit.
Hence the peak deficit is -5.5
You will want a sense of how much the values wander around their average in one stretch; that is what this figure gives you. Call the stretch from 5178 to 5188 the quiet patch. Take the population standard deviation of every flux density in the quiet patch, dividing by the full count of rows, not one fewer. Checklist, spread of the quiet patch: 2.1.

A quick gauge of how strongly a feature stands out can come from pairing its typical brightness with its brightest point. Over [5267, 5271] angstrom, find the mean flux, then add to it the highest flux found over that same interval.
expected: 53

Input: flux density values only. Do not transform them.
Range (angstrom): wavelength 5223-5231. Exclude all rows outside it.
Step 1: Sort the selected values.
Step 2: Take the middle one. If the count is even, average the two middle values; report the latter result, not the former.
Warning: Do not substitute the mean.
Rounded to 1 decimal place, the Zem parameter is 26.3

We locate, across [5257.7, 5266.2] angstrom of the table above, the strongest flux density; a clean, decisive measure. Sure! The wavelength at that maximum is 5265.58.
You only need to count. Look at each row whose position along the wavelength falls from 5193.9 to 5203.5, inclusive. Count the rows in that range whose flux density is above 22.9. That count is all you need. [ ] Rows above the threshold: 5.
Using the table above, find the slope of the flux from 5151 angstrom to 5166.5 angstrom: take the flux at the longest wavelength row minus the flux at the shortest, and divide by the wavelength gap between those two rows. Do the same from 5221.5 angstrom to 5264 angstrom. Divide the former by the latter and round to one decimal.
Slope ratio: -2.5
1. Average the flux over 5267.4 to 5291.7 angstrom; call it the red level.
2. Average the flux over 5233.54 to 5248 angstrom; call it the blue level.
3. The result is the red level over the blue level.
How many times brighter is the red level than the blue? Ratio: 1.02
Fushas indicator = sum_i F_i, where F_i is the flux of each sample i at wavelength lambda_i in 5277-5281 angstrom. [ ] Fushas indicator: 70.9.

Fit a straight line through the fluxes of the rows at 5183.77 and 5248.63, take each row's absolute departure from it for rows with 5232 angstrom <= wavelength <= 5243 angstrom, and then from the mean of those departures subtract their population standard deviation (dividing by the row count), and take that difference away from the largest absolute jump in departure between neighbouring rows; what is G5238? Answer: -1.9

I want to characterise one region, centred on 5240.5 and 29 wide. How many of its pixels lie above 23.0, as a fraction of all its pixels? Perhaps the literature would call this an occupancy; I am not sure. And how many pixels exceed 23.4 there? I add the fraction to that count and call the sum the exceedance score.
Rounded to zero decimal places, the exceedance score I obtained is 21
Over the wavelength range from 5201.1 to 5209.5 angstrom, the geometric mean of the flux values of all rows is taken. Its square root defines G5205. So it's 4.8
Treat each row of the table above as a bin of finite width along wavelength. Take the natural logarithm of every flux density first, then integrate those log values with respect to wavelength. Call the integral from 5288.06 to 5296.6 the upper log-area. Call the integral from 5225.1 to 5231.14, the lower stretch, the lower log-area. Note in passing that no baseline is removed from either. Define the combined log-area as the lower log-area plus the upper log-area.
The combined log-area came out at 47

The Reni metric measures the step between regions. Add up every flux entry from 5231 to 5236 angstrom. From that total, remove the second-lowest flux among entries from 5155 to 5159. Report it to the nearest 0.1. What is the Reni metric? 77.4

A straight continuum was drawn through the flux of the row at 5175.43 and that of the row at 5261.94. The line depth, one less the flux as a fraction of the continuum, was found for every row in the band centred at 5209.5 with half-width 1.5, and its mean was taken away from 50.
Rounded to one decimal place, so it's 50.4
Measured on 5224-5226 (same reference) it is 50.5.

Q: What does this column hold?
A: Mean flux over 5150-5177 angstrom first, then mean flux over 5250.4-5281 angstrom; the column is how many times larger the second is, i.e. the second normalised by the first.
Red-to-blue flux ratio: 1.06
